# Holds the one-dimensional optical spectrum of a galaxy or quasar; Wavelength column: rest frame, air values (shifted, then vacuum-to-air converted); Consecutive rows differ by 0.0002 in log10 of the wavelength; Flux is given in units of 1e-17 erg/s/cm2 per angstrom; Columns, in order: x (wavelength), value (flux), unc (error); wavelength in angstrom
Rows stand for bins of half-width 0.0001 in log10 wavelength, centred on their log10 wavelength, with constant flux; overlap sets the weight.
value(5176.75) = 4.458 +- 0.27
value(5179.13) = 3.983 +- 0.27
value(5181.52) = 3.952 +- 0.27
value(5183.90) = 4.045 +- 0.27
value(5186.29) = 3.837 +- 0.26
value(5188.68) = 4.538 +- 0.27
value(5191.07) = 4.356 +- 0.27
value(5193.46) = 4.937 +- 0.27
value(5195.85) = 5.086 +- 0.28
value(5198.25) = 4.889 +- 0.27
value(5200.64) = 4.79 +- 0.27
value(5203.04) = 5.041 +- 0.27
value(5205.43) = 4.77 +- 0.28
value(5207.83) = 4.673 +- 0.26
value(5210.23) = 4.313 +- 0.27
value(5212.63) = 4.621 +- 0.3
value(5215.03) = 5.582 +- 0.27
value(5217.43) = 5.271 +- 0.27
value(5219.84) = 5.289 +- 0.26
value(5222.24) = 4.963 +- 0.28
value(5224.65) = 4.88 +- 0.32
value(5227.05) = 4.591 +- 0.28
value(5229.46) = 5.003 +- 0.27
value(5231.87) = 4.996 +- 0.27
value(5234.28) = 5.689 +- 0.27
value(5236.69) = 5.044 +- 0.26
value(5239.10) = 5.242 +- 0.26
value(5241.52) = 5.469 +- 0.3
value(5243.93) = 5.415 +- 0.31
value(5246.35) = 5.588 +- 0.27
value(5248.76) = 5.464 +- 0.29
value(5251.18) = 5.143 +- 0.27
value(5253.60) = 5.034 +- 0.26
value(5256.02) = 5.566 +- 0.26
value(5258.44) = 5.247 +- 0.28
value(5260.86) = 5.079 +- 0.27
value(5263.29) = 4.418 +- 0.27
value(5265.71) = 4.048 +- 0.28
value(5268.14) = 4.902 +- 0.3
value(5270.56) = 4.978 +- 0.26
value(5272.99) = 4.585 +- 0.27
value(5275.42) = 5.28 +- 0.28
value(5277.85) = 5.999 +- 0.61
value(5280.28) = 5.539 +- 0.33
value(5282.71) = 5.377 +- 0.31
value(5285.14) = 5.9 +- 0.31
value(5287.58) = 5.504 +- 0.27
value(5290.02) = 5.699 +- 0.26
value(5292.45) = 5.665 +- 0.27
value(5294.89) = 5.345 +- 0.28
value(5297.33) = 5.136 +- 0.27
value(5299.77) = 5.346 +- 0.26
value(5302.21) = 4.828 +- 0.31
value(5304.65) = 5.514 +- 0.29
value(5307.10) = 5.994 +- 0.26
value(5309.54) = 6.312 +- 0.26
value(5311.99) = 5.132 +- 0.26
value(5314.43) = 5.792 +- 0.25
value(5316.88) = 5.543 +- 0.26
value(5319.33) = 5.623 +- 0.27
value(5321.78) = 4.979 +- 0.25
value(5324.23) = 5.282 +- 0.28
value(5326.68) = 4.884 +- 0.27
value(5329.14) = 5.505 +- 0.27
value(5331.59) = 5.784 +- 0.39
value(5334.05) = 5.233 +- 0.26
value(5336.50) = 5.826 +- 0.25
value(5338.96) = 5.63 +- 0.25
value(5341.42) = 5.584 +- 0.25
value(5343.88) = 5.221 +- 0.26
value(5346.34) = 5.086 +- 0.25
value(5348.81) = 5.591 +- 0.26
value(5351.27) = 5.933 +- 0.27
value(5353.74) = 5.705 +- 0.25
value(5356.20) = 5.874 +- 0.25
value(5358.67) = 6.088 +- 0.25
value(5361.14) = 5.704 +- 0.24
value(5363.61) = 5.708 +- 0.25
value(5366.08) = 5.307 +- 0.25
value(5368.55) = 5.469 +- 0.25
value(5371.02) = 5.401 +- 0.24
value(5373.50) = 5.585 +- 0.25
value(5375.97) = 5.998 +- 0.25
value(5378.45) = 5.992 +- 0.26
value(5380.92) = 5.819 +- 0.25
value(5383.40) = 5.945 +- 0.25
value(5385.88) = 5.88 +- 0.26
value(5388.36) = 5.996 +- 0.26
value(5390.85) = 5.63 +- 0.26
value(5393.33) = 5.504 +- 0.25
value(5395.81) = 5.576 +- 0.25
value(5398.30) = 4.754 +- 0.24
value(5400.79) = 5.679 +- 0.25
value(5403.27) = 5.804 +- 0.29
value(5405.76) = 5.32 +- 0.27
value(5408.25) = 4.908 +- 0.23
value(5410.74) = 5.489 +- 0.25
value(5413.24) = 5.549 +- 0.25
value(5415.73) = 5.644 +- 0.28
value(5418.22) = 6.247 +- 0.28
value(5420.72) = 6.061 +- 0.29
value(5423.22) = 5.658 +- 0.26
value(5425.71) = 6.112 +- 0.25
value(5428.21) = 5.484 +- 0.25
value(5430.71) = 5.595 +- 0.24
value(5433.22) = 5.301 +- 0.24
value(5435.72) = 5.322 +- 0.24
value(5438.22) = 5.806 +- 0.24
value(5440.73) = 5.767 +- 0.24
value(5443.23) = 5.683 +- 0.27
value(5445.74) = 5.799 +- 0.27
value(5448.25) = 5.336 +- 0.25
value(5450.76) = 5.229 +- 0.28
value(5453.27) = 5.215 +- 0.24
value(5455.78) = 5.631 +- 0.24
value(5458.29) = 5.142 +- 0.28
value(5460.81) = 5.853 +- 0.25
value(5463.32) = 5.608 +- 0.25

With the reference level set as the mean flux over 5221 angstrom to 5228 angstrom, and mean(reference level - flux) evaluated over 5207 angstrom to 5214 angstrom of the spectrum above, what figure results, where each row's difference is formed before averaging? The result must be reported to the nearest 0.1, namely 0.3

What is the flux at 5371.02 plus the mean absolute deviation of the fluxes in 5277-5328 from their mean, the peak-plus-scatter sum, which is 5.70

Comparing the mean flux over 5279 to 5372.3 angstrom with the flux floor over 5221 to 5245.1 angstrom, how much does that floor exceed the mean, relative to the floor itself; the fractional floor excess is -0.20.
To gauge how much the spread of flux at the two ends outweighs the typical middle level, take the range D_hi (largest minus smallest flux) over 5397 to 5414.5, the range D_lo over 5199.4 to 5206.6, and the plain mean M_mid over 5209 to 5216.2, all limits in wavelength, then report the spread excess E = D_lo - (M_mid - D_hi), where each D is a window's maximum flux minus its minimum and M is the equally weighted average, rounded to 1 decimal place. -3.5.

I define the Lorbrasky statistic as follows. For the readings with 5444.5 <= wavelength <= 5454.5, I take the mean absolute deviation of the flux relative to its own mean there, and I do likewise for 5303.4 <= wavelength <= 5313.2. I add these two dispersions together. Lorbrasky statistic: 0.62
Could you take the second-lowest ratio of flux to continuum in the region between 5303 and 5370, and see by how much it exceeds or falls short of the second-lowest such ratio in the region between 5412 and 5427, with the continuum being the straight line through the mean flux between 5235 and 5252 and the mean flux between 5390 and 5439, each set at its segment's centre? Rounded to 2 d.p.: -0.10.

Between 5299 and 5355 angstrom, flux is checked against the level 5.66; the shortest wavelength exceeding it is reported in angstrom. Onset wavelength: 5307.10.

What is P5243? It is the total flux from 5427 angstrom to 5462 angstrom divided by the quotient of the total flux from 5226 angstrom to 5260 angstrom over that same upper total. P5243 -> 81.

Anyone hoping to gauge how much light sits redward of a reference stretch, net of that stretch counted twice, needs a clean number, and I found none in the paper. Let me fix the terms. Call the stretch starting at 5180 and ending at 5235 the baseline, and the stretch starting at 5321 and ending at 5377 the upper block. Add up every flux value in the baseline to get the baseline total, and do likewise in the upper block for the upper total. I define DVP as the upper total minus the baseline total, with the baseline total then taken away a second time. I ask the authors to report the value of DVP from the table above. -93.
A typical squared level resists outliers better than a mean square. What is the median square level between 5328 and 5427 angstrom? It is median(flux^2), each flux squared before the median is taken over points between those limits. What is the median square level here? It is 32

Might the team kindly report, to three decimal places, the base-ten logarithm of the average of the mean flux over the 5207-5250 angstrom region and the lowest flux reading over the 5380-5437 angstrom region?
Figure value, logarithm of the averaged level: 0.693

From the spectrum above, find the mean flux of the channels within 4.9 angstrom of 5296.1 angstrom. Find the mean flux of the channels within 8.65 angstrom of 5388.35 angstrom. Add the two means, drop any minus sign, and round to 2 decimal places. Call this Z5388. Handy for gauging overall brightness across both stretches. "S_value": 11.14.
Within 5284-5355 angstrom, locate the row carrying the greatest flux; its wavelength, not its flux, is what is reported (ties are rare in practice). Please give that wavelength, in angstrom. 5309.54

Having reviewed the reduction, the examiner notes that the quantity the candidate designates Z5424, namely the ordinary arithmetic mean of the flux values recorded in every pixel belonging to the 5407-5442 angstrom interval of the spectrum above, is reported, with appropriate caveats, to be 5.64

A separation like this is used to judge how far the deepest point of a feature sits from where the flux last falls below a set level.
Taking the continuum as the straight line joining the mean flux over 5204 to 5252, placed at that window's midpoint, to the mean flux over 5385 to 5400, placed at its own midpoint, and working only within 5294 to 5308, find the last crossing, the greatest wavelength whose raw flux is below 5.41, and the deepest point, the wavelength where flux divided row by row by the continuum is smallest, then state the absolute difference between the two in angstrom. 0.0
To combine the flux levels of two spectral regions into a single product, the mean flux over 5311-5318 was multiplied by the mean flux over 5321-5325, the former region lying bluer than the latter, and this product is 28.2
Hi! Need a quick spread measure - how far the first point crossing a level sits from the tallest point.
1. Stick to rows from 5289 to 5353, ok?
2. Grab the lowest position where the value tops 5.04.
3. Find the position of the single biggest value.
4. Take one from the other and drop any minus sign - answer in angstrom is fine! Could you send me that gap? 19.5 angstrom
